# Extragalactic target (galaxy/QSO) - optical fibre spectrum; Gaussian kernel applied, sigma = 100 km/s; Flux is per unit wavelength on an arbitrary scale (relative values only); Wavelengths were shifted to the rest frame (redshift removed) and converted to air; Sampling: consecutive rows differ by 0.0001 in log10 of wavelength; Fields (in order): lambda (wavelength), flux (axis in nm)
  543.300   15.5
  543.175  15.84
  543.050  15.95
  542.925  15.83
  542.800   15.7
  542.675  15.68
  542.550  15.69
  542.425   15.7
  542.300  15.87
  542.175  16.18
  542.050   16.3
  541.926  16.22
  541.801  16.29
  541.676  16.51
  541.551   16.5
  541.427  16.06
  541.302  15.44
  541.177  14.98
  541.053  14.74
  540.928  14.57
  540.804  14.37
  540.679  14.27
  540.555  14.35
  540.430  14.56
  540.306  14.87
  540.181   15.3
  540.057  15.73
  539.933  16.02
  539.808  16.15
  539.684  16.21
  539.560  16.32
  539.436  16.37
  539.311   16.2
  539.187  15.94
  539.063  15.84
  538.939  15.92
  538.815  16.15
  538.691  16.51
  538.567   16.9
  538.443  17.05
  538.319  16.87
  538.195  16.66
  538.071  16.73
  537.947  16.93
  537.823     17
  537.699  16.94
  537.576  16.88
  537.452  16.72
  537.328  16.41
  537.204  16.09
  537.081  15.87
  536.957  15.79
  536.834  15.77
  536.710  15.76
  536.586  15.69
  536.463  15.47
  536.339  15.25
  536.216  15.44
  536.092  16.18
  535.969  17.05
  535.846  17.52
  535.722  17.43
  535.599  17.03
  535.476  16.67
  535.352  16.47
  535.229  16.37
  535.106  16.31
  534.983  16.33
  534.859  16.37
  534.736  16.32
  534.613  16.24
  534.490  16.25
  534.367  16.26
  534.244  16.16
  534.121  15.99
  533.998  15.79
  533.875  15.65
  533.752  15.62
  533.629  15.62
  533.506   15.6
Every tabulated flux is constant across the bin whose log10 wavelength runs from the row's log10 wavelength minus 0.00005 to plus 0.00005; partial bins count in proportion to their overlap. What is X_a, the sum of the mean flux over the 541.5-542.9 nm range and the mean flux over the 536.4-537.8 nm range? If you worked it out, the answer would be 32.2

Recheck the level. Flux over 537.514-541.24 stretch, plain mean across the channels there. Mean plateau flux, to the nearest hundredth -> 15.91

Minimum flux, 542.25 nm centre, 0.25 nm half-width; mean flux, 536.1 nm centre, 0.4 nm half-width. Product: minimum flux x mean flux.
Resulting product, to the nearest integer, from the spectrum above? 256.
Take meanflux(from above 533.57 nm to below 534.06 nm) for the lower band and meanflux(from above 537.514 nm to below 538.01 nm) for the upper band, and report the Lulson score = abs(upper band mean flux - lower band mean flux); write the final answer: 1.3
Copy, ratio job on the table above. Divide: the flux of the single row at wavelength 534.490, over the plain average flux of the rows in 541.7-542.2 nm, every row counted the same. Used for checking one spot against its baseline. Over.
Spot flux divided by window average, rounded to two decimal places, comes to 1.00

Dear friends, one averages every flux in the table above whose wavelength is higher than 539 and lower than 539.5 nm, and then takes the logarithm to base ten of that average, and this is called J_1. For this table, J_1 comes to 1.21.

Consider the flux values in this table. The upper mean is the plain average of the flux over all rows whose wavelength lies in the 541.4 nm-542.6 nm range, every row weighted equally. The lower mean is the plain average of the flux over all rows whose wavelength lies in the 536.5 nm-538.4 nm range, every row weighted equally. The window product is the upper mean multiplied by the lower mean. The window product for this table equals 265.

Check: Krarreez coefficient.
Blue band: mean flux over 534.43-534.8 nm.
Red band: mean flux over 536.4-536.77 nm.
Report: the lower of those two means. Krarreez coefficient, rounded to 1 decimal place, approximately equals 15.6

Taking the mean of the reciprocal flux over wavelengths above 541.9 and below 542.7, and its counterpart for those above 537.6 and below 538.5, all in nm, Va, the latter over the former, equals 0.944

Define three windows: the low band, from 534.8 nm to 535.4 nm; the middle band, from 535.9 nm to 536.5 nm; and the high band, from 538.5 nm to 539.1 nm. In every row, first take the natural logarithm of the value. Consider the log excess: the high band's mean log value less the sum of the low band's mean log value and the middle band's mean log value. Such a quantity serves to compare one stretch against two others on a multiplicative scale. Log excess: -2.77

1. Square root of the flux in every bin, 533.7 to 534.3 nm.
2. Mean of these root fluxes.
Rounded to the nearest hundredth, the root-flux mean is 3.98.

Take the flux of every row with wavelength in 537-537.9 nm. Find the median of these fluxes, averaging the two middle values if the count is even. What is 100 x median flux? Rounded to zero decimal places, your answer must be 1672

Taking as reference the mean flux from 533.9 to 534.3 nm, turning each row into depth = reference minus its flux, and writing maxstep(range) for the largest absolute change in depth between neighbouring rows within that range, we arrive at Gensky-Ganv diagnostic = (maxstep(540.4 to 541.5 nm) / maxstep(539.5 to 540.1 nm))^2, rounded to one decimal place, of 4.6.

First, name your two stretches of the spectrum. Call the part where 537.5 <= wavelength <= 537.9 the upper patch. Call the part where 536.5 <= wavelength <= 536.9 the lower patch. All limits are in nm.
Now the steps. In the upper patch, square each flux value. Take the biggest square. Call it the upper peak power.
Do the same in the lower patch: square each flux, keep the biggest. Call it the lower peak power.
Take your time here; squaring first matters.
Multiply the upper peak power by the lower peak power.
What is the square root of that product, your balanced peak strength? 268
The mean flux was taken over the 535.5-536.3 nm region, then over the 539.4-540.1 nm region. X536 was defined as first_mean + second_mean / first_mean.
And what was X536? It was 17.7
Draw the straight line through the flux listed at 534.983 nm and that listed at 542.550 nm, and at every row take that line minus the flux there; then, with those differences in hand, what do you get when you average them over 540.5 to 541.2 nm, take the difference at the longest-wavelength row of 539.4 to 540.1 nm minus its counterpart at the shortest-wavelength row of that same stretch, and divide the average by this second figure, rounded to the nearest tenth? 2.2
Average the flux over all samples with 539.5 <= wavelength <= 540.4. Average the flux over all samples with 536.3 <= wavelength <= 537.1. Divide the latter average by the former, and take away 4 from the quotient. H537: -3.01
